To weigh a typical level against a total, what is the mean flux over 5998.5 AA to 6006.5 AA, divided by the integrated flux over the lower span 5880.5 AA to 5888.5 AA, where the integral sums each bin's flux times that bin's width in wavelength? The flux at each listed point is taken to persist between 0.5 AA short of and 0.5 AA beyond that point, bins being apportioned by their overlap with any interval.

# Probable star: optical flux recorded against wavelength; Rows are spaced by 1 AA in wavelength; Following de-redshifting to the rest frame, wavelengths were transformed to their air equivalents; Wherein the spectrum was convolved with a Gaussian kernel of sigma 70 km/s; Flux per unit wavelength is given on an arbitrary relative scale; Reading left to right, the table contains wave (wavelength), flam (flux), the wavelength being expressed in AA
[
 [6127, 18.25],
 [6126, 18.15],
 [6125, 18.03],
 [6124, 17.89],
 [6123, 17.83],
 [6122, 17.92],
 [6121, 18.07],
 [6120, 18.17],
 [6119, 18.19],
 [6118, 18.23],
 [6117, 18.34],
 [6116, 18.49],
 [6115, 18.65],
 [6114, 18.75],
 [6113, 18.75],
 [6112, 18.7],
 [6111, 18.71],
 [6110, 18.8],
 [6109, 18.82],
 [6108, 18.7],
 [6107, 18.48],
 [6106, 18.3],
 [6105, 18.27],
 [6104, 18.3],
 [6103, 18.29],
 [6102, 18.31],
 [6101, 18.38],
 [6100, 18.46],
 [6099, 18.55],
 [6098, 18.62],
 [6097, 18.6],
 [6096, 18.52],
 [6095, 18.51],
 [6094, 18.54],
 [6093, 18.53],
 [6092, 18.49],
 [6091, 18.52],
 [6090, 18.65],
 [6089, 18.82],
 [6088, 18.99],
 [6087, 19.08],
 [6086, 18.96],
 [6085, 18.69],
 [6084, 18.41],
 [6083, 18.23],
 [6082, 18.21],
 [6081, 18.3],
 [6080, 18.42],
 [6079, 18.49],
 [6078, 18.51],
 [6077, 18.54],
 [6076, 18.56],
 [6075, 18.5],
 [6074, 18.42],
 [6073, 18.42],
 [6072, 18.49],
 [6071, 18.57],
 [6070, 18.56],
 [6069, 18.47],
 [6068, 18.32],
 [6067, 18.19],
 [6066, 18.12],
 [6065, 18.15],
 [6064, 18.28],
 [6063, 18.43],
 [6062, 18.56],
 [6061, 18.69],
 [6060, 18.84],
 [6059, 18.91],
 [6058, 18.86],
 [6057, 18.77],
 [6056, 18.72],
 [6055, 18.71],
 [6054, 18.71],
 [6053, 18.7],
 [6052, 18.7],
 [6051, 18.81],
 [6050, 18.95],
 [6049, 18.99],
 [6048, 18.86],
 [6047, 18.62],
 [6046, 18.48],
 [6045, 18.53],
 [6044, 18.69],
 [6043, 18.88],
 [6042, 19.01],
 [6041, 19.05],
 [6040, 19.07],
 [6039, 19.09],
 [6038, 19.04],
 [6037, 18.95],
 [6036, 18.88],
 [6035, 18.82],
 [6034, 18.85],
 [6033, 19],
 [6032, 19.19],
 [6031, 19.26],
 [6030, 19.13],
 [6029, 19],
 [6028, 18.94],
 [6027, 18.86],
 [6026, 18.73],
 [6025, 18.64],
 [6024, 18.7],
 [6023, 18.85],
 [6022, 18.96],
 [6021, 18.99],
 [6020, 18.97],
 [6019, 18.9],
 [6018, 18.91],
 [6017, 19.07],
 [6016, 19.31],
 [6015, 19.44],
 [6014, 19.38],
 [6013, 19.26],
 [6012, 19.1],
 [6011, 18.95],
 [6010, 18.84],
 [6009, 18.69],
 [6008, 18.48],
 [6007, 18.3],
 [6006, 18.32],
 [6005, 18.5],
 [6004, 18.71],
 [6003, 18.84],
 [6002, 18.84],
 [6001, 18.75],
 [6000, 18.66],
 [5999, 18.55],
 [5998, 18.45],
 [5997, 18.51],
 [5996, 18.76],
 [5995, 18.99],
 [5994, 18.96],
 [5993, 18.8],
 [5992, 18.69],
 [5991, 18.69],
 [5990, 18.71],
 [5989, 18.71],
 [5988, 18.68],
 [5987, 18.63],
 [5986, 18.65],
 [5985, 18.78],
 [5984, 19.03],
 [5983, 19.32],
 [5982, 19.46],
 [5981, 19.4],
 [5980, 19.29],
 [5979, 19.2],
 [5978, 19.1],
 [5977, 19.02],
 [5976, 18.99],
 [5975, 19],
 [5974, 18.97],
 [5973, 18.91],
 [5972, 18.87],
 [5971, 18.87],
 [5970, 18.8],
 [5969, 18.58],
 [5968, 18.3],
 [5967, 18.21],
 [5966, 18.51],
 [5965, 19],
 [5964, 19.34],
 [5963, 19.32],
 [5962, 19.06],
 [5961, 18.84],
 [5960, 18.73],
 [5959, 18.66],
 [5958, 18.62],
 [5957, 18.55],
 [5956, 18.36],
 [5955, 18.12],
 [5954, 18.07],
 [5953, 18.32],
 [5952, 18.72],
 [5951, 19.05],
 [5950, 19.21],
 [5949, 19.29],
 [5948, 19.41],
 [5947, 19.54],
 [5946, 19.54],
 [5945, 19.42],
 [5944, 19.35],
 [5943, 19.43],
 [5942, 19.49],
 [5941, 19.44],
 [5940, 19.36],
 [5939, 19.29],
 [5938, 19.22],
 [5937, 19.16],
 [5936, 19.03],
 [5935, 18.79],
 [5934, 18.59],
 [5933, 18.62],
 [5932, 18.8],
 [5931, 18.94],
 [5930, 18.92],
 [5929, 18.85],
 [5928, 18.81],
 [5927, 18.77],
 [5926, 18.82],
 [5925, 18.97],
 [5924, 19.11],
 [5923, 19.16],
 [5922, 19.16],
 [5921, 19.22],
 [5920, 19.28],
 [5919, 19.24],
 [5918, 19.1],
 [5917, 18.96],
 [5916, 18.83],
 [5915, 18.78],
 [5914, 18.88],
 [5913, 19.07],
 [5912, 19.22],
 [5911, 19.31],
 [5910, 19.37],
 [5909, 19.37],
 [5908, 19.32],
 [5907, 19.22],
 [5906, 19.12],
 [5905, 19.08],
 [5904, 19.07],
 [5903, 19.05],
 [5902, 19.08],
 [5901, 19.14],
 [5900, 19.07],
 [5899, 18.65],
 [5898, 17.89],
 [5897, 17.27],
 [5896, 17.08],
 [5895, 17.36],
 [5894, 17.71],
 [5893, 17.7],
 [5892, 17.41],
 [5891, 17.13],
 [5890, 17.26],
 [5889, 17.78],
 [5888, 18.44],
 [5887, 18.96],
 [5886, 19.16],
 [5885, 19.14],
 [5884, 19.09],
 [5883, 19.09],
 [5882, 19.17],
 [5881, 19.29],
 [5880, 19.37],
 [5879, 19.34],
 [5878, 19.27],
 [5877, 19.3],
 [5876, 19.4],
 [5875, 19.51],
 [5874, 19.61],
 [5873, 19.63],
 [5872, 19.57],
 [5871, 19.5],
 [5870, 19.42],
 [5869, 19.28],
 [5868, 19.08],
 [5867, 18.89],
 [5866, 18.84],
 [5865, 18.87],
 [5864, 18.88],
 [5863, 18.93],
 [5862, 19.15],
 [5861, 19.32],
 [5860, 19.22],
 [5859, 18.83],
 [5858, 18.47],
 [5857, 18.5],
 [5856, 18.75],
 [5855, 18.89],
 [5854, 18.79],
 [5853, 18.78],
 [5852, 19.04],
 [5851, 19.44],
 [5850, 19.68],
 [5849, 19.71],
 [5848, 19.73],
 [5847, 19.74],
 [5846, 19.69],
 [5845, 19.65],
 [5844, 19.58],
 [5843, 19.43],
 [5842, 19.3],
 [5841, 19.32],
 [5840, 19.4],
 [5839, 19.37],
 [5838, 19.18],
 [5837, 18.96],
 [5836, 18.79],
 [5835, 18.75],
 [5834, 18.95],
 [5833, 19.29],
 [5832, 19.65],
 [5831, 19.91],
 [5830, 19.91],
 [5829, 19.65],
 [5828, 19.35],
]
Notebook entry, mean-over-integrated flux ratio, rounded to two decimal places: 0.12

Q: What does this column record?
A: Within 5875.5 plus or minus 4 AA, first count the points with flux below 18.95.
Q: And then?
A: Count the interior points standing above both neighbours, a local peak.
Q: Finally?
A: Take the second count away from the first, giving -1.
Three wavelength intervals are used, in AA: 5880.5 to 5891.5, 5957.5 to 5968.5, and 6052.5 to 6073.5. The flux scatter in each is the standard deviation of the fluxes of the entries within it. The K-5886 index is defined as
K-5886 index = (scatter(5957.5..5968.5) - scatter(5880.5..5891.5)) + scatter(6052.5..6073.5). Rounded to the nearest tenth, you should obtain -0.2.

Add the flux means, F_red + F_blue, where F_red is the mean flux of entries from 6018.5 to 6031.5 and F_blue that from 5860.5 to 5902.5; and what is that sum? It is 37.7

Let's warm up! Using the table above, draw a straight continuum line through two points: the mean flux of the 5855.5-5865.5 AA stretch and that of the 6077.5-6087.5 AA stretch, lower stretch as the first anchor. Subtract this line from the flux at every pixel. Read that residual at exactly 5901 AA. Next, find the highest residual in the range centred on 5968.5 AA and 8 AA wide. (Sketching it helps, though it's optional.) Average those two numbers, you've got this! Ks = 0.30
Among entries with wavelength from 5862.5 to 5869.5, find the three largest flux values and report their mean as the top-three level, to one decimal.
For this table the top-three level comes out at 19.1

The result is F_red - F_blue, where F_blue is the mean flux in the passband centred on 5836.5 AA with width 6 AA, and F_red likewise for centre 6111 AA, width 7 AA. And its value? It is -0.25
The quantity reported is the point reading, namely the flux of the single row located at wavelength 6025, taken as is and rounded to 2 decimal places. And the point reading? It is 18.64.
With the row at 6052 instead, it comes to 18.70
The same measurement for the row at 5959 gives 18.66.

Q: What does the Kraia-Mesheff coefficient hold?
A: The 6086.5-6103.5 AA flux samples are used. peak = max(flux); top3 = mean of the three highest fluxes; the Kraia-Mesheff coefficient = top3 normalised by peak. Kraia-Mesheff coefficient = 0.994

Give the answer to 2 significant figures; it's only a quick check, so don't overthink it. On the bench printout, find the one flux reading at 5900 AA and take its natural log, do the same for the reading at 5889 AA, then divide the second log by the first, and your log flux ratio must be 0.98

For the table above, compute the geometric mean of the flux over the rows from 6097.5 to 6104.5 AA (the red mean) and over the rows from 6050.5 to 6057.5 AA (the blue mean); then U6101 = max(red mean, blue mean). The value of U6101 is 18.7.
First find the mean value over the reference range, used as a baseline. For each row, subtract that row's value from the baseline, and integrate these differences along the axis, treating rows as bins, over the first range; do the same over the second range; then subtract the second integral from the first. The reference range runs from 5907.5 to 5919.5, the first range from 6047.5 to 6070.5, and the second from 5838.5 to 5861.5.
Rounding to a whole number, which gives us 14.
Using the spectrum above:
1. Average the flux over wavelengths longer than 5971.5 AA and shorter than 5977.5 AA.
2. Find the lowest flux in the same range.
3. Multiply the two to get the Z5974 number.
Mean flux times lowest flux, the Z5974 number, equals 358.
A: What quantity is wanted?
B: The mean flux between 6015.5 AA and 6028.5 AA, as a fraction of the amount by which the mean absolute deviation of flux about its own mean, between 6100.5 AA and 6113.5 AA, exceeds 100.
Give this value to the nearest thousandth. -0.189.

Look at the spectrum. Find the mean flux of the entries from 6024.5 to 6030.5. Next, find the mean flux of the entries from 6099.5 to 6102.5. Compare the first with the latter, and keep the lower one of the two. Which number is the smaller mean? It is 18.4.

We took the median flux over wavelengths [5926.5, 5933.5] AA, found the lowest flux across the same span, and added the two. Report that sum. 37.4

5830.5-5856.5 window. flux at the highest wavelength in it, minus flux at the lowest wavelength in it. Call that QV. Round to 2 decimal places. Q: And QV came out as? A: -1.16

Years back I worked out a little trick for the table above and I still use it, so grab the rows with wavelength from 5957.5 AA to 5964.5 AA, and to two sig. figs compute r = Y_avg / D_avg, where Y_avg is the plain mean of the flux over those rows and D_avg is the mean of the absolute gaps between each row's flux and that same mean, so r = 73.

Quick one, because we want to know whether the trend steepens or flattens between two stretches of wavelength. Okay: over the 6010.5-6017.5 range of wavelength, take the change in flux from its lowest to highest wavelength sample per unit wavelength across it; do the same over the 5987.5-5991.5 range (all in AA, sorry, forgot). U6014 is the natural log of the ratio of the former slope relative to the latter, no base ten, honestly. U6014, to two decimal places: 1.79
